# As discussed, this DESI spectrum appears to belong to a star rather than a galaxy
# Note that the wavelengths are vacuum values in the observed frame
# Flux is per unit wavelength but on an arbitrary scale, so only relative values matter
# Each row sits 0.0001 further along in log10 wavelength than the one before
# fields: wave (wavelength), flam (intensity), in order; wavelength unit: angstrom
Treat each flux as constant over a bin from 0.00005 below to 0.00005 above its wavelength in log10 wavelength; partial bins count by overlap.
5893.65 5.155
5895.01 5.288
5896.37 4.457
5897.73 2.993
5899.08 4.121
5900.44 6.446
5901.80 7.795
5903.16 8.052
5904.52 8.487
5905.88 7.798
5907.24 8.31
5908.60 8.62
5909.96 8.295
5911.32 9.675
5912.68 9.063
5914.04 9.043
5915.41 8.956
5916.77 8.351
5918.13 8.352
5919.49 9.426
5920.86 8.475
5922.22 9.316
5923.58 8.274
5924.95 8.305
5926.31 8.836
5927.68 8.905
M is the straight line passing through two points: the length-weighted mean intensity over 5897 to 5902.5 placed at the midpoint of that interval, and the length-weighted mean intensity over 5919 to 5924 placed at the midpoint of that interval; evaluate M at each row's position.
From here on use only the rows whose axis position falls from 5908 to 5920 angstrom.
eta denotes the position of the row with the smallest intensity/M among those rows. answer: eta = 5918.13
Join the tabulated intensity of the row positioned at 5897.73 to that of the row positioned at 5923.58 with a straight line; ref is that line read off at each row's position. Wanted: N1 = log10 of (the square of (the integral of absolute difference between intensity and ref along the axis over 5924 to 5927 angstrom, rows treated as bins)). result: -0.9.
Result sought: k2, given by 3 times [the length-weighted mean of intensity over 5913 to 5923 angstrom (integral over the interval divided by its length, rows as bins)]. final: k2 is 26.5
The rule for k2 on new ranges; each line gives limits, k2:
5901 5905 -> 24.1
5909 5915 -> 27.0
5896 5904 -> 17.2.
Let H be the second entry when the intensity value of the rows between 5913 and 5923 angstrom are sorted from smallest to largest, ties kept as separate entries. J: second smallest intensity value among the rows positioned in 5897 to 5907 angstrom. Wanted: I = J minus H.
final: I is -4.2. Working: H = 8.352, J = 4.121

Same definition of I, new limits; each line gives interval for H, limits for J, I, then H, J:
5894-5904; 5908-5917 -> 4.2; 4.121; 8.351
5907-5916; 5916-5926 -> 0.0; 8.31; 8.305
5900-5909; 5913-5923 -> 0.6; 7.795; 8.352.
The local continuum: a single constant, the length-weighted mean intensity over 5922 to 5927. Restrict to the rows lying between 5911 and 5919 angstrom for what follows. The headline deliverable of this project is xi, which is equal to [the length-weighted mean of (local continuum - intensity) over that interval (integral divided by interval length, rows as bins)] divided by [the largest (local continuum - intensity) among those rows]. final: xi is -1.0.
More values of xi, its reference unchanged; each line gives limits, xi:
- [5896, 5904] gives 0.5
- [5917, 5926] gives -0.2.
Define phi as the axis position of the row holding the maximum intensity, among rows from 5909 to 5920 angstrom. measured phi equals 5911.32 angstrom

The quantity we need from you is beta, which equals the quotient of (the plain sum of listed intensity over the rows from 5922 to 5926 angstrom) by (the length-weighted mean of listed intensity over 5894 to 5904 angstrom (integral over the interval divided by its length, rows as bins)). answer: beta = 4.6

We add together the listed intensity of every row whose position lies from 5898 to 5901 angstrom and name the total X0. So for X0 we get 11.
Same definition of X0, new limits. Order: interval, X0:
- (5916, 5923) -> 44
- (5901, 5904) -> 16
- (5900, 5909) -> 56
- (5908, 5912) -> 27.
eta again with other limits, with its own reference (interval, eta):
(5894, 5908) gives 5897.73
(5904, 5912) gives 5909.96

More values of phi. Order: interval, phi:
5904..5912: 5911.32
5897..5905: 5904.52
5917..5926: 5919.49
